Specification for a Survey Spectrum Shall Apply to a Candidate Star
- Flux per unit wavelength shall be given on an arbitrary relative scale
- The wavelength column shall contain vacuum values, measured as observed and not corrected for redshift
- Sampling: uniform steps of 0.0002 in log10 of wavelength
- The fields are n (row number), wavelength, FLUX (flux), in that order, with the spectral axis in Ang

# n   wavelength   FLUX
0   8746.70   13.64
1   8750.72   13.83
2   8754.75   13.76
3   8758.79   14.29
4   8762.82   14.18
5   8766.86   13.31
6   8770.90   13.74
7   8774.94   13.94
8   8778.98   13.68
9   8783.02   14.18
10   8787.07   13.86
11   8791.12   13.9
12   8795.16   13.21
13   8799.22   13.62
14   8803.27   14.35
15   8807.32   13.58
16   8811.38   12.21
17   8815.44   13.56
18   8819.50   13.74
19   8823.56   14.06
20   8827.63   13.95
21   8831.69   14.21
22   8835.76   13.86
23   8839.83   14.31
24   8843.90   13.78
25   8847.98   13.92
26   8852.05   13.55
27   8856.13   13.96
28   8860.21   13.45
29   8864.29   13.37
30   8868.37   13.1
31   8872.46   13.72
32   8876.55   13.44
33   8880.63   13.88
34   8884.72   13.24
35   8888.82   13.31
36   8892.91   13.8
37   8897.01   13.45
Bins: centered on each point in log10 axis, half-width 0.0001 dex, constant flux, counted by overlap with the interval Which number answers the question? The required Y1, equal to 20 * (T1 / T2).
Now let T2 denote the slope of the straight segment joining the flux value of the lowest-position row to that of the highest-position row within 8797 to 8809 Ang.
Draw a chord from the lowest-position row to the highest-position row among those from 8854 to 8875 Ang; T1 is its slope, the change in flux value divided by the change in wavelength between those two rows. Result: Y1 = 60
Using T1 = -0.015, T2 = -0.005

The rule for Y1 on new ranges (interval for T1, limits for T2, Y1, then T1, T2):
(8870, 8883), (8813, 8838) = 27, 0.020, 0.015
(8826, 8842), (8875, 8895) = 27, 0.030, 0.022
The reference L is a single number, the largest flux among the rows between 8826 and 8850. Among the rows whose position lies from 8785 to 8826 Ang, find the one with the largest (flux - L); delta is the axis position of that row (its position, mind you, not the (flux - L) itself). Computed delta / 8803.27 Ang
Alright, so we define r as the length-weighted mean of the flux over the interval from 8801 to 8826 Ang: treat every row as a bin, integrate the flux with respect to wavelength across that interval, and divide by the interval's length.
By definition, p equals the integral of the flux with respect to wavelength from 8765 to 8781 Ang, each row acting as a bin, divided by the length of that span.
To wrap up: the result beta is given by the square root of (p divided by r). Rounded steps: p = 13.7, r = 13.59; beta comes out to 1.00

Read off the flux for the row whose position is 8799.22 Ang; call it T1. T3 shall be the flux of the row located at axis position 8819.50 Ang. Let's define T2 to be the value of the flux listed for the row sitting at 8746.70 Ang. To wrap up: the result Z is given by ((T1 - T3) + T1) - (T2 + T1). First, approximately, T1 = 13.62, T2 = 13.64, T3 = 13.74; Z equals -13.8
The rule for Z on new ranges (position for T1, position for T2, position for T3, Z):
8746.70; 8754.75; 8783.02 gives -14.3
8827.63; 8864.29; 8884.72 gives -12.7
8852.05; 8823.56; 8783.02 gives -14.7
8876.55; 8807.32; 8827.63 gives -14.1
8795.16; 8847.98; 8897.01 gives -14.2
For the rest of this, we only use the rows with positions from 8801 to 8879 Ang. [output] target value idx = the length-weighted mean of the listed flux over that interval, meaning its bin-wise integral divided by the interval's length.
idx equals 13.7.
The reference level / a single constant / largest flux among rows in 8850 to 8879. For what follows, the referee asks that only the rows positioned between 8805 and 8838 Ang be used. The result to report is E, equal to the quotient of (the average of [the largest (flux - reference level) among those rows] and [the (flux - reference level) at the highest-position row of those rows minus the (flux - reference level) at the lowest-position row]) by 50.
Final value 0.005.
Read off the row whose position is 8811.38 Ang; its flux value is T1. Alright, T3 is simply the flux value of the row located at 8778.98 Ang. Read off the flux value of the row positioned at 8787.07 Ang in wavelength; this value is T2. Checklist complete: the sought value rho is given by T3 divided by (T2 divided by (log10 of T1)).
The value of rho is 1.07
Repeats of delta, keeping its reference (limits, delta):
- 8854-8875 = 8856.13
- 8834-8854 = 8839.83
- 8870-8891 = 8880.63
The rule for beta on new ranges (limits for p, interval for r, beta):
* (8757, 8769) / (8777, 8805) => 1.00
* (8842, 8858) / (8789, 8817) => 1.01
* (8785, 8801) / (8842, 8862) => 1.00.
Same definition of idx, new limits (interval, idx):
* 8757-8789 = 13.9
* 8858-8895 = 13.5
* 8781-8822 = 13.6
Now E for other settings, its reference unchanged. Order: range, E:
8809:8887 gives 0.014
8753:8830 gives 0.006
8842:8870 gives -0.007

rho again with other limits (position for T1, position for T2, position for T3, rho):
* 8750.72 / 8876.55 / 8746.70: 1.16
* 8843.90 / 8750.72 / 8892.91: 1.14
